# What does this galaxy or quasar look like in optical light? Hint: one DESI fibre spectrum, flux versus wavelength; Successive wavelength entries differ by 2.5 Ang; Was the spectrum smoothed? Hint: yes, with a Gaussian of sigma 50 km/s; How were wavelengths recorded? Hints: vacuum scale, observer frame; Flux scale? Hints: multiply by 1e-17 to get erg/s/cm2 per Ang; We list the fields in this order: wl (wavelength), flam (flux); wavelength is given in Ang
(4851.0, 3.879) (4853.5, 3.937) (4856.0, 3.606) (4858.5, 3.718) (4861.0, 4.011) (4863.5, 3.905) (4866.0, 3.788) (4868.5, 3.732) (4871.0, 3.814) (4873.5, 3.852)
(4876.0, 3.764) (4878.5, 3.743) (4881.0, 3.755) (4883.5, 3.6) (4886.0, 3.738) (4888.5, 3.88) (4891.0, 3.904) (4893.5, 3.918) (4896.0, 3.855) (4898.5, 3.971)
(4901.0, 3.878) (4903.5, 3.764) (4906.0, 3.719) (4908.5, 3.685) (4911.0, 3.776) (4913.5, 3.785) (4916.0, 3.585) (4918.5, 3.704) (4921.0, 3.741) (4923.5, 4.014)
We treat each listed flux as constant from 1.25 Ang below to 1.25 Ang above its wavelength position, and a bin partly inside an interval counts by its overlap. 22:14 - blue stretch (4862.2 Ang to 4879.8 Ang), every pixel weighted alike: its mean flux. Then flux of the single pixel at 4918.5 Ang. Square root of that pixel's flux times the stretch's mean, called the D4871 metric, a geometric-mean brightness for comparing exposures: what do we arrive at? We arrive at 3.75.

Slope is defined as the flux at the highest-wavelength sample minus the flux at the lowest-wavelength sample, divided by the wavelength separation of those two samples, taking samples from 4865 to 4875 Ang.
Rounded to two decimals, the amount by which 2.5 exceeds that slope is 2.49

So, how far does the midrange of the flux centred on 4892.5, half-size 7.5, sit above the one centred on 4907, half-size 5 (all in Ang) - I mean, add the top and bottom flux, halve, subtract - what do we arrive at 0.12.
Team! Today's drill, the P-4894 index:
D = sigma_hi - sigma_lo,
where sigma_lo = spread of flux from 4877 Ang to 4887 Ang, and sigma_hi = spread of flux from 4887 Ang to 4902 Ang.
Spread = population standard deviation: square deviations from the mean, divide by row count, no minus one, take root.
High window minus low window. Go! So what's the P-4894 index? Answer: -0.026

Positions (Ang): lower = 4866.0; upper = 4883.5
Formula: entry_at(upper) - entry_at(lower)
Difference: -0.19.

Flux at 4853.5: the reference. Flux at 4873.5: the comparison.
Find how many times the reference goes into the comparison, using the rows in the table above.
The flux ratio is 0.98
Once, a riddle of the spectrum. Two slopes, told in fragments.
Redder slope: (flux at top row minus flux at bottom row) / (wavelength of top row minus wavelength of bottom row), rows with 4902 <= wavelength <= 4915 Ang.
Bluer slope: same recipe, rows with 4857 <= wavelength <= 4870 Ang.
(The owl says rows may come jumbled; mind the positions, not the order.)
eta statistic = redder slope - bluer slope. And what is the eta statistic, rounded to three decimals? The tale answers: 0.001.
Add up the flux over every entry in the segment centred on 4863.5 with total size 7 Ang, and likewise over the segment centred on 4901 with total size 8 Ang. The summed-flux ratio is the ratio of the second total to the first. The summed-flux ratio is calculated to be 0.99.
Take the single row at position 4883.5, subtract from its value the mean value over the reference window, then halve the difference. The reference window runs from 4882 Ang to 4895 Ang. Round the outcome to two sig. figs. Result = -0.10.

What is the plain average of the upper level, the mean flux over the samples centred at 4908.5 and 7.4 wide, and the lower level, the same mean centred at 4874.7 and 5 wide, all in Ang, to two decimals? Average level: 3.77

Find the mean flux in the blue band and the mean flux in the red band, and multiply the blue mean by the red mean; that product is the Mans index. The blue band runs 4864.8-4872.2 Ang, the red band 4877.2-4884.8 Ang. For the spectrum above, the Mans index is 14.0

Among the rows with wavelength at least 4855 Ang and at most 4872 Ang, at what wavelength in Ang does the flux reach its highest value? 4861.0 Ang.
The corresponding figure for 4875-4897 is 4893.5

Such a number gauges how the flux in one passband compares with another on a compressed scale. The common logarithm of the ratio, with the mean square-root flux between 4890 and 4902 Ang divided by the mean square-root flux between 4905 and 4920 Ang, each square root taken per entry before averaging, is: 0.011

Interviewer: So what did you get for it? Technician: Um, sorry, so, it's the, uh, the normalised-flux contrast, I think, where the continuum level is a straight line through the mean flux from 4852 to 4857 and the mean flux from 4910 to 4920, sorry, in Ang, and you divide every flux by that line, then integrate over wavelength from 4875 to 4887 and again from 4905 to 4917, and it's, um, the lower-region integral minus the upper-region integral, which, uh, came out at -0.1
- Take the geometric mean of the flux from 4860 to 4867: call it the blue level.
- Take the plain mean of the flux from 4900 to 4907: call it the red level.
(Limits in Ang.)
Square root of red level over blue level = 0.99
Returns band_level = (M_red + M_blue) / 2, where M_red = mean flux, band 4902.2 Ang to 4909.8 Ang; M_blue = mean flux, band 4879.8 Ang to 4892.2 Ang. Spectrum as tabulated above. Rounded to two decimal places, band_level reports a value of 3.75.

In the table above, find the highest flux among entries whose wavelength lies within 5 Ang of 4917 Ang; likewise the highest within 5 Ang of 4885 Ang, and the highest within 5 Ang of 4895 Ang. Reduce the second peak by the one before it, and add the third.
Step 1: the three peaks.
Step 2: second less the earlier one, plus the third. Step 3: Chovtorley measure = 4.07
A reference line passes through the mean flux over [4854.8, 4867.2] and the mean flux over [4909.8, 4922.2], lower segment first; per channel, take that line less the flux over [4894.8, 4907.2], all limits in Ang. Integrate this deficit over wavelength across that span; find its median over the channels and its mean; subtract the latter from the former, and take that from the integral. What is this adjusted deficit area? -1.2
